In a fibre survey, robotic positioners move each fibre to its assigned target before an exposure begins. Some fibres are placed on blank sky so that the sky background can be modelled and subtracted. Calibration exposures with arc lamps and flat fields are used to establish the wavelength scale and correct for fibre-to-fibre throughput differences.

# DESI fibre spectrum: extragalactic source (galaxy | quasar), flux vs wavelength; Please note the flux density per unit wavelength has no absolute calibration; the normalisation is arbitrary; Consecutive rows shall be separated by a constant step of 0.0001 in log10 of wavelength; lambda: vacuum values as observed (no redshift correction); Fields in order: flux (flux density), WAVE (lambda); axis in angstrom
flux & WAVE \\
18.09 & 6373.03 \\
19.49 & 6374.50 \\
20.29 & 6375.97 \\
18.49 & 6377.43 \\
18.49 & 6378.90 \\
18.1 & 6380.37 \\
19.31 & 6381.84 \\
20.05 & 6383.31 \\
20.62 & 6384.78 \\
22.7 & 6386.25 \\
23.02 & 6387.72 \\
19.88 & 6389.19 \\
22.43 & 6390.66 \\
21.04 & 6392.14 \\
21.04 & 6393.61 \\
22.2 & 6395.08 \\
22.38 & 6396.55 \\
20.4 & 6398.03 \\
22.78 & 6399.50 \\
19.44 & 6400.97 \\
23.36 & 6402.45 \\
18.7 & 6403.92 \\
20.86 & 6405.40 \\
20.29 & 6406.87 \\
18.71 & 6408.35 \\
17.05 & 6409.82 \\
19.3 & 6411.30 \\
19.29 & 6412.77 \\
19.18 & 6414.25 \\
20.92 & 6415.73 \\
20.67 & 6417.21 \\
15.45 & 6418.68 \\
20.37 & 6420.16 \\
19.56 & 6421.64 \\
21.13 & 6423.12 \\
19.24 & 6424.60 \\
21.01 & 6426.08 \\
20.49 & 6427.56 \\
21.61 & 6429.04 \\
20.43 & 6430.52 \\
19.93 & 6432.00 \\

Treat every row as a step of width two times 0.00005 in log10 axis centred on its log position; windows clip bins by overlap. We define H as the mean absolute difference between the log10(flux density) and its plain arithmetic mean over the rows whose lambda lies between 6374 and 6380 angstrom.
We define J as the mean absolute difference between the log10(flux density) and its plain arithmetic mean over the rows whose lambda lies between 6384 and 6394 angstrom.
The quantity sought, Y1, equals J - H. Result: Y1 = 0.0046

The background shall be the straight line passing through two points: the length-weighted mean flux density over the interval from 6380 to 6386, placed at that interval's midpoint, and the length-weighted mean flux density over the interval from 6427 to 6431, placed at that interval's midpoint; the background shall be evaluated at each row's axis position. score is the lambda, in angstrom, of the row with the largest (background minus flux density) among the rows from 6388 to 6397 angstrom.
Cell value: 6389.19 angstrom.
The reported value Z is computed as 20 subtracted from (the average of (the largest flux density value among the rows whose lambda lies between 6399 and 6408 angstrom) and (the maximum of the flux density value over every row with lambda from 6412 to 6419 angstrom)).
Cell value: 2.14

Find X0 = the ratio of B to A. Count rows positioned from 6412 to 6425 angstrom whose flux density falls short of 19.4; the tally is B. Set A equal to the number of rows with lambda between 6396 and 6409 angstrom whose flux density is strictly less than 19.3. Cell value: 2.0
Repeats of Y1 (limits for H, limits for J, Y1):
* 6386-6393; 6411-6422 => 0.0026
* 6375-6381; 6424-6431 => -0.0035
